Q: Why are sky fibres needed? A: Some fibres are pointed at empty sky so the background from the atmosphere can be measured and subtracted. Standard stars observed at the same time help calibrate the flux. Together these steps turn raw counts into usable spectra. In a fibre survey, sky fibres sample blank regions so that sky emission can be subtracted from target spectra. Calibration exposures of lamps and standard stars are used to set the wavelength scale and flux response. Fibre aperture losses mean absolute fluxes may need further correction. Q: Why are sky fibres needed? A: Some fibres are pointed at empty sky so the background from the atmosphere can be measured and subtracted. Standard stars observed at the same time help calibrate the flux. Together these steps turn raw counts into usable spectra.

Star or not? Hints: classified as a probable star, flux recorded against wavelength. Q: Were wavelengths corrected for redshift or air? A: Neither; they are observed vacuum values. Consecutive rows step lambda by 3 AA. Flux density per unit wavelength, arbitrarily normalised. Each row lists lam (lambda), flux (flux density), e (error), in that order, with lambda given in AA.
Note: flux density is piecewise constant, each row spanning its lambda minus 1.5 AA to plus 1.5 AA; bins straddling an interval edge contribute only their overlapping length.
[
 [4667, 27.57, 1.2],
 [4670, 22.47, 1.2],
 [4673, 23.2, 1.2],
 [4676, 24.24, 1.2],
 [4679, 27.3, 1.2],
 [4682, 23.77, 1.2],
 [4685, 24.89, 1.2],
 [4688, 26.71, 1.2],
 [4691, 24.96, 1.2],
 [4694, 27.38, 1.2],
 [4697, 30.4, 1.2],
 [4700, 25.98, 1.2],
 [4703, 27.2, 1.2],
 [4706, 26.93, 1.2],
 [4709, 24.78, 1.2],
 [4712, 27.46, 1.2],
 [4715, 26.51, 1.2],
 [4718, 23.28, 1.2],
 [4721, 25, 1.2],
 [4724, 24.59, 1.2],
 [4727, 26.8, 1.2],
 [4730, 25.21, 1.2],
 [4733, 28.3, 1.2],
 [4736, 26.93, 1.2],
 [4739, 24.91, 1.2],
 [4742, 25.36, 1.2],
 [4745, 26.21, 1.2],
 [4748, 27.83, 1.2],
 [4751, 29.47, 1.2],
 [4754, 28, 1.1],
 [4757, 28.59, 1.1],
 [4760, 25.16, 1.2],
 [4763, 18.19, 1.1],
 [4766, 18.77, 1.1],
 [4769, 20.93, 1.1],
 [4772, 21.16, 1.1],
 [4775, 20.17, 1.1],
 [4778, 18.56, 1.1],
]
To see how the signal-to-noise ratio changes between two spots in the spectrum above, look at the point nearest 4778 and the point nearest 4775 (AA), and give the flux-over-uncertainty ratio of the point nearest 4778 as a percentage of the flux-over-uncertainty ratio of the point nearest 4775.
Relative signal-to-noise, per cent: 92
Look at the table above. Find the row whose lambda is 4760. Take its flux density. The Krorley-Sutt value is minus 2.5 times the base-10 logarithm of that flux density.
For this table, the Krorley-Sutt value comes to -3.502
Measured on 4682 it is -3.440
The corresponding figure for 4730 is -3.504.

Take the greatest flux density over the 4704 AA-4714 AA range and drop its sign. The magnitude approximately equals 27.5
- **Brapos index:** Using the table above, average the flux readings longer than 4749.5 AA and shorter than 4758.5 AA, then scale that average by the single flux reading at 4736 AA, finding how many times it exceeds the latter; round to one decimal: 1.1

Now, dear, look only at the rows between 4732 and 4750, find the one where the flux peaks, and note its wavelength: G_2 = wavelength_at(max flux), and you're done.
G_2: 4733 AA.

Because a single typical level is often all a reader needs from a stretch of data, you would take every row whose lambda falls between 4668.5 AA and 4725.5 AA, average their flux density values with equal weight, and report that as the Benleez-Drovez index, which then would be 25.6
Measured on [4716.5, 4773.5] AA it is 25.0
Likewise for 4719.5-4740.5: 26.0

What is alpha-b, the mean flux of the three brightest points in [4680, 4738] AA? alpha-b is 28.7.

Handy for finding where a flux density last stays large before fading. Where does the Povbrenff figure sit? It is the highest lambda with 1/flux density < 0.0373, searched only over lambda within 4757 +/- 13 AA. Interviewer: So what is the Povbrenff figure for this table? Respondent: 4757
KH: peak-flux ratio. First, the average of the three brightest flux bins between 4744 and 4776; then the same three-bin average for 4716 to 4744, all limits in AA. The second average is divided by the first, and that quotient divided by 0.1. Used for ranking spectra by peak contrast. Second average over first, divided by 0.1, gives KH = 9.5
